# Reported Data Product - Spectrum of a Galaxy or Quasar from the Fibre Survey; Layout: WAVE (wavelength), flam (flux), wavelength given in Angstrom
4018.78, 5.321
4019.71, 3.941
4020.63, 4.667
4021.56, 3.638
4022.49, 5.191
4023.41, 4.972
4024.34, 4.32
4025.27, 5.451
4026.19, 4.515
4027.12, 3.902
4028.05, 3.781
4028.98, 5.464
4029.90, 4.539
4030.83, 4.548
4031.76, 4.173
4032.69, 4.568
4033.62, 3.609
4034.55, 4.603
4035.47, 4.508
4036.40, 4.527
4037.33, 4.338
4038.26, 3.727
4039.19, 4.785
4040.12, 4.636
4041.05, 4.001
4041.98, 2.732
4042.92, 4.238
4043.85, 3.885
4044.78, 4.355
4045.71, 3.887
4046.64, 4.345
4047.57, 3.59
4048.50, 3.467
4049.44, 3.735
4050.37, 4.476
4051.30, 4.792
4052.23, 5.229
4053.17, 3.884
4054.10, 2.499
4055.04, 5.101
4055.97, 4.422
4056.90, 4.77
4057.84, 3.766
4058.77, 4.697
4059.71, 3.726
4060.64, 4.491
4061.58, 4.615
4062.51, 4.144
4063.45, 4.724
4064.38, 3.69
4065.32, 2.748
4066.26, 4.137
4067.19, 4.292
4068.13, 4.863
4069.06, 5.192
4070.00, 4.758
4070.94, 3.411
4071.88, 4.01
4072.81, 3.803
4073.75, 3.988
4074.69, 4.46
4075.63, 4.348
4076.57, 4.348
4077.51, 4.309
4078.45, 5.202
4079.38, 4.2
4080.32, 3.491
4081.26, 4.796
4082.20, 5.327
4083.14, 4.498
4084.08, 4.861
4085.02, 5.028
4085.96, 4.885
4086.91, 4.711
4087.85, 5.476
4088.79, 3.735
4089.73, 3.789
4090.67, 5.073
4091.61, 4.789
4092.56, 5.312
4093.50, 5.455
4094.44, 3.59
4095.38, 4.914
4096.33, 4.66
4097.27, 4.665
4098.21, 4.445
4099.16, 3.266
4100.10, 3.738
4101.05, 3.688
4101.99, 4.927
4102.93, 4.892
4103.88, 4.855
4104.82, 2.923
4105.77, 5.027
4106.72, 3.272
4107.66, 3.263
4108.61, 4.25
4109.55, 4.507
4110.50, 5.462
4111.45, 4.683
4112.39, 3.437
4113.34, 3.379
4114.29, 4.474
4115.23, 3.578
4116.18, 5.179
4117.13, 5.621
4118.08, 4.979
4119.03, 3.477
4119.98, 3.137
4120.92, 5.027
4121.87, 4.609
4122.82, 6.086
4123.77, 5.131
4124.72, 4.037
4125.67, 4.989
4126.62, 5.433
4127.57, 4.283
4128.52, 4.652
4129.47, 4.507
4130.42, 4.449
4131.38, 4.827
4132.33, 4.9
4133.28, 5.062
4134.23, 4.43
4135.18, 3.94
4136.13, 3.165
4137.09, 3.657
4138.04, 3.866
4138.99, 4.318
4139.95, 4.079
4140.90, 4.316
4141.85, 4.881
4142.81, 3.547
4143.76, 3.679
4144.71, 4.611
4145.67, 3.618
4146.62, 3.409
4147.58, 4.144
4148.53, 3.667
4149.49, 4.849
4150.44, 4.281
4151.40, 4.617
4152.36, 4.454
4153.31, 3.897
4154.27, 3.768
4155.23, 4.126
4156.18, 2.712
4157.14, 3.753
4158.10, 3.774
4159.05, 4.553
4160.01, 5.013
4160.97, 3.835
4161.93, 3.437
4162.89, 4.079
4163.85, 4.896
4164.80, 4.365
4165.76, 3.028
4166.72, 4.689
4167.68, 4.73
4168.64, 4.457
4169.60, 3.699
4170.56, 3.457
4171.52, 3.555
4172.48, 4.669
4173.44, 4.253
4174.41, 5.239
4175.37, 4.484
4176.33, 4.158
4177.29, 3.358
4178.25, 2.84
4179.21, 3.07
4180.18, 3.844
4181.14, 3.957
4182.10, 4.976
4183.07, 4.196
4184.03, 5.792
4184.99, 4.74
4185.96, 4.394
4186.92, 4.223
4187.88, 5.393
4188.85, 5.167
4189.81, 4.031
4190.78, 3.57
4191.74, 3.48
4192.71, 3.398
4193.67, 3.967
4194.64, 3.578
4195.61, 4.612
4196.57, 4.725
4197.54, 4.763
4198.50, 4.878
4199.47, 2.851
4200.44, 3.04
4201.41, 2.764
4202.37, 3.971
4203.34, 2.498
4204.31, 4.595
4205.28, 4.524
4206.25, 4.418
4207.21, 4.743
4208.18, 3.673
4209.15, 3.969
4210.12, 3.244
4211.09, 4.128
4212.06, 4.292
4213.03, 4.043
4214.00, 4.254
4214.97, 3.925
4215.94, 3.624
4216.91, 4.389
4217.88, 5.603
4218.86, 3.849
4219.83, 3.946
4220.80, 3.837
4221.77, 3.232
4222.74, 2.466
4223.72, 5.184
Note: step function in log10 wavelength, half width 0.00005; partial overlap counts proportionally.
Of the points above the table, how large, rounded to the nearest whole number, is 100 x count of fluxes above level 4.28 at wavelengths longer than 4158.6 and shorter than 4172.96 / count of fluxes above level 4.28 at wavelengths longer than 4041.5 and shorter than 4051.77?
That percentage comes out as 200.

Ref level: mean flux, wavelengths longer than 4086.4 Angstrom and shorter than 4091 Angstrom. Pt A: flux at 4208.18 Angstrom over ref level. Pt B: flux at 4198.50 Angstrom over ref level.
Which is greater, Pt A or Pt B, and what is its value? 1.07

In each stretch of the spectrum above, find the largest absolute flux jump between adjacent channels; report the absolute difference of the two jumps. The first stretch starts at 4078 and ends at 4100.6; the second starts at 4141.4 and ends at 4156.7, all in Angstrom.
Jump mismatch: 0.45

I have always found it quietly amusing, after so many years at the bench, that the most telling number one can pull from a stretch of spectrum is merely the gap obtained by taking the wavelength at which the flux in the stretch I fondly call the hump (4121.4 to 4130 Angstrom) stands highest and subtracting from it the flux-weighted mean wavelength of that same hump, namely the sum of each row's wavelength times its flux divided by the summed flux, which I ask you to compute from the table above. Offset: -2.7 Angstrom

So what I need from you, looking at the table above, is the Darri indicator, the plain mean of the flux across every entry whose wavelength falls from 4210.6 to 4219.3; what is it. 4.23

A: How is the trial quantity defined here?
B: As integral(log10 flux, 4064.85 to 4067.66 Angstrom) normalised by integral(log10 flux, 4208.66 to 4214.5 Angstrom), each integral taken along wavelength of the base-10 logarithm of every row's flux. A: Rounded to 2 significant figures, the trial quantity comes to 0.45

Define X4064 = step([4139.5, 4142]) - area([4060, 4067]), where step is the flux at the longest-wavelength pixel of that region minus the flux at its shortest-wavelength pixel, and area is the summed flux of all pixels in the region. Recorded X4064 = -28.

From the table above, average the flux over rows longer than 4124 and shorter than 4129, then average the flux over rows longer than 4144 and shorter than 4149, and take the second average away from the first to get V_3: 0.8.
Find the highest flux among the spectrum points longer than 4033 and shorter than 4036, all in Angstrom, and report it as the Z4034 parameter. 4.603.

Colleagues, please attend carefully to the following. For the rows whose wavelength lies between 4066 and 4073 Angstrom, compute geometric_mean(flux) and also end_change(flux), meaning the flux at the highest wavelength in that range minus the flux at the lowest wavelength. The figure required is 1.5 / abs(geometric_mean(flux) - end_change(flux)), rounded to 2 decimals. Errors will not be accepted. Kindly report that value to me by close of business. 0.33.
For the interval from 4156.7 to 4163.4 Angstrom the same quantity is 0.40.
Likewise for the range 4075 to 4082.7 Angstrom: 0.43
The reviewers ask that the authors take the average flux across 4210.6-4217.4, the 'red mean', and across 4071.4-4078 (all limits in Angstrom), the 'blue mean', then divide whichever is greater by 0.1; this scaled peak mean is 42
